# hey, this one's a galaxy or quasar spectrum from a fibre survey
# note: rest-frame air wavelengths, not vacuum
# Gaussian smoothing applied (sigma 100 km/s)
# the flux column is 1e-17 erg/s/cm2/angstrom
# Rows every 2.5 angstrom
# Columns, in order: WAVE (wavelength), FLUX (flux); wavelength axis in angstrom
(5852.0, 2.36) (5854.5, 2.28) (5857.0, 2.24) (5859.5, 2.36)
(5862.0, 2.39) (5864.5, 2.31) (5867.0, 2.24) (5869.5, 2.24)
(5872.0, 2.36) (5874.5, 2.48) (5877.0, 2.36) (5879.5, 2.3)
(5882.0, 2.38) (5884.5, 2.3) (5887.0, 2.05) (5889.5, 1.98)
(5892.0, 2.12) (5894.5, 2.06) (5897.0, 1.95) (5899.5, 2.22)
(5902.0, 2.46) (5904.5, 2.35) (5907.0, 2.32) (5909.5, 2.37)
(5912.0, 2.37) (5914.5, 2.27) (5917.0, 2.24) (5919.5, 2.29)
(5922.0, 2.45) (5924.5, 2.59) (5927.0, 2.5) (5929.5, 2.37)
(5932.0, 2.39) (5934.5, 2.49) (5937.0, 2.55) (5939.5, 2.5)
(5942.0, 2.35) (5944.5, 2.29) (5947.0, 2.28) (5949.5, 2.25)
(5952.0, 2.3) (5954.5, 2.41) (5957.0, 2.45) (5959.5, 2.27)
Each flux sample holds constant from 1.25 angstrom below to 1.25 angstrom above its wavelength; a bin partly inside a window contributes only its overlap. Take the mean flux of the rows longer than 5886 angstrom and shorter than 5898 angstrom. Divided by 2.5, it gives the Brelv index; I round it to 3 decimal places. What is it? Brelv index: 0.813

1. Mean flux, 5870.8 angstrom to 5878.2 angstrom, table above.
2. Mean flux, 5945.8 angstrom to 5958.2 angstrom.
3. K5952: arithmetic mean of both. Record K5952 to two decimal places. 2.37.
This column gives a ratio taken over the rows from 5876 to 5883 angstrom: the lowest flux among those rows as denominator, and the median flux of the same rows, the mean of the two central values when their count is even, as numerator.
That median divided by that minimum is 1.03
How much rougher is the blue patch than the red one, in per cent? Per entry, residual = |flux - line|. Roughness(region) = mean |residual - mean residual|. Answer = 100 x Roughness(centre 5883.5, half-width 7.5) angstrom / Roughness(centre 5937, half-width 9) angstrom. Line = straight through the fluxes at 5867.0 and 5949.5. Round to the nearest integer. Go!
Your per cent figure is 75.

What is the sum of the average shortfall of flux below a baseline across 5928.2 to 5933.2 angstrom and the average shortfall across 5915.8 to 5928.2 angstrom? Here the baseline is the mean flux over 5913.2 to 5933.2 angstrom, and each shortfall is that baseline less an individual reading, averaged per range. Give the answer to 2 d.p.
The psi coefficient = -0.02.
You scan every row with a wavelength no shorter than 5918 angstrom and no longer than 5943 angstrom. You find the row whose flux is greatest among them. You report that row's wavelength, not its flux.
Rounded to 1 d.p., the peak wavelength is 5924.5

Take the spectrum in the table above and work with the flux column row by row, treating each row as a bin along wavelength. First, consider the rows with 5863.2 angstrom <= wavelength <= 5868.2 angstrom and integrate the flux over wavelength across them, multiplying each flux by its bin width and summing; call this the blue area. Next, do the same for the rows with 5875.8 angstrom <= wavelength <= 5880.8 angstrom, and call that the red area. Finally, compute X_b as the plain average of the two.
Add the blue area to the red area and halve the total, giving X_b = 11.5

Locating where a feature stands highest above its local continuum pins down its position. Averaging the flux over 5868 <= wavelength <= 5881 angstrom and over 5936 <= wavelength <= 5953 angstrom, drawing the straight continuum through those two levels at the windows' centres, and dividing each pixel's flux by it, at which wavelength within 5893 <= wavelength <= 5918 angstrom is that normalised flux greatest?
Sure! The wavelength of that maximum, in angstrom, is 5902.0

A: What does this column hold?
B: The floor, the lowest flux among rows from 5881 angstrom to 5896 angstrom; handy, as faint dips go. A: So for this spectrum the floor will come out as 1.98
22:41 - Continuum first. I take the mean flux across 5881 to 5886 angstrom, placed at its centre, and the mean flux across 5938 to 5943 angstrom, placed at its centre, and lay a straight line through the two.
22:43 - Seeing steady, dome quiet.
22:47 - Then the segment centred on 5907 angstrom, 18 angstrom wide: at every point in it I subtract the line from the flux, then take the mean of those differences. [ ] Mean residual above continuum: -0.04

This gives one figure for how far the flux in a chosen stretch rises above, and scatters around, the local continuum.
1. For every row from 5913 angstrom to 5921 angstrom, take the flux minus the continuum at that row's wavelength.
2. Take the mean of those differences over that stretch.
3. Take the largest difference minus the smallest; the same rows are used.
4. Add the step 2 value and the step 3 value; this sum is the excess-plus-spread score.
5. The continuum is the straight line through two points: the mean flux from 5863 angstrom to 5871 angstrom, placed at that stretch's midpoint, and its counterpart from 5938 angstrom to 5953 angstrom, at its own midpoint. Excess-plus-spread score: 0.01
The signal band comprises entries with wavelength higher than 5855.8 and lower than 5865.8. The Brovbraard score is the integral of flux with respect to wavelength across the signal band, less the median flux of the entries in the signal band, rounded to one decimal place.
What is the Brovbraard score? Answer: 20.9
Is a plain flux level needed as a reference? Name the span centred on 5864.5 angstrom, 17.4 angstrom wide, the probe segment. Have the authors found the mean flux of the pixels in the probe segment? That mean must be 2.31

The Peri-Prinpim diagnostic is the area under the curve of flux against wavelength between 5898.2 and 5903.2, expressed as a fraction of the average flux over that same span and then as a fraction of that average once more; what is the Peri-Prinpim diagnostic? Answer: 2.1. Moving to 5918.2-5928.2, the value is 4.1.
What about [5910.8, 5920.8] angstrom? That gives 4.4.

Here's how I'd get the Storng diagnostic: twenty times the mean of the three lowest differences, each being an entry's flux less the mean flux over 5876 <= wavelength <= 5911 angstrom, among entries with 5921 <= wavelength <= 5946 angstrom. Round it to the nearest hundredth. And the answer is 2.13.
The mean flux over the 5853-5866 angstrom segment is 2.32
